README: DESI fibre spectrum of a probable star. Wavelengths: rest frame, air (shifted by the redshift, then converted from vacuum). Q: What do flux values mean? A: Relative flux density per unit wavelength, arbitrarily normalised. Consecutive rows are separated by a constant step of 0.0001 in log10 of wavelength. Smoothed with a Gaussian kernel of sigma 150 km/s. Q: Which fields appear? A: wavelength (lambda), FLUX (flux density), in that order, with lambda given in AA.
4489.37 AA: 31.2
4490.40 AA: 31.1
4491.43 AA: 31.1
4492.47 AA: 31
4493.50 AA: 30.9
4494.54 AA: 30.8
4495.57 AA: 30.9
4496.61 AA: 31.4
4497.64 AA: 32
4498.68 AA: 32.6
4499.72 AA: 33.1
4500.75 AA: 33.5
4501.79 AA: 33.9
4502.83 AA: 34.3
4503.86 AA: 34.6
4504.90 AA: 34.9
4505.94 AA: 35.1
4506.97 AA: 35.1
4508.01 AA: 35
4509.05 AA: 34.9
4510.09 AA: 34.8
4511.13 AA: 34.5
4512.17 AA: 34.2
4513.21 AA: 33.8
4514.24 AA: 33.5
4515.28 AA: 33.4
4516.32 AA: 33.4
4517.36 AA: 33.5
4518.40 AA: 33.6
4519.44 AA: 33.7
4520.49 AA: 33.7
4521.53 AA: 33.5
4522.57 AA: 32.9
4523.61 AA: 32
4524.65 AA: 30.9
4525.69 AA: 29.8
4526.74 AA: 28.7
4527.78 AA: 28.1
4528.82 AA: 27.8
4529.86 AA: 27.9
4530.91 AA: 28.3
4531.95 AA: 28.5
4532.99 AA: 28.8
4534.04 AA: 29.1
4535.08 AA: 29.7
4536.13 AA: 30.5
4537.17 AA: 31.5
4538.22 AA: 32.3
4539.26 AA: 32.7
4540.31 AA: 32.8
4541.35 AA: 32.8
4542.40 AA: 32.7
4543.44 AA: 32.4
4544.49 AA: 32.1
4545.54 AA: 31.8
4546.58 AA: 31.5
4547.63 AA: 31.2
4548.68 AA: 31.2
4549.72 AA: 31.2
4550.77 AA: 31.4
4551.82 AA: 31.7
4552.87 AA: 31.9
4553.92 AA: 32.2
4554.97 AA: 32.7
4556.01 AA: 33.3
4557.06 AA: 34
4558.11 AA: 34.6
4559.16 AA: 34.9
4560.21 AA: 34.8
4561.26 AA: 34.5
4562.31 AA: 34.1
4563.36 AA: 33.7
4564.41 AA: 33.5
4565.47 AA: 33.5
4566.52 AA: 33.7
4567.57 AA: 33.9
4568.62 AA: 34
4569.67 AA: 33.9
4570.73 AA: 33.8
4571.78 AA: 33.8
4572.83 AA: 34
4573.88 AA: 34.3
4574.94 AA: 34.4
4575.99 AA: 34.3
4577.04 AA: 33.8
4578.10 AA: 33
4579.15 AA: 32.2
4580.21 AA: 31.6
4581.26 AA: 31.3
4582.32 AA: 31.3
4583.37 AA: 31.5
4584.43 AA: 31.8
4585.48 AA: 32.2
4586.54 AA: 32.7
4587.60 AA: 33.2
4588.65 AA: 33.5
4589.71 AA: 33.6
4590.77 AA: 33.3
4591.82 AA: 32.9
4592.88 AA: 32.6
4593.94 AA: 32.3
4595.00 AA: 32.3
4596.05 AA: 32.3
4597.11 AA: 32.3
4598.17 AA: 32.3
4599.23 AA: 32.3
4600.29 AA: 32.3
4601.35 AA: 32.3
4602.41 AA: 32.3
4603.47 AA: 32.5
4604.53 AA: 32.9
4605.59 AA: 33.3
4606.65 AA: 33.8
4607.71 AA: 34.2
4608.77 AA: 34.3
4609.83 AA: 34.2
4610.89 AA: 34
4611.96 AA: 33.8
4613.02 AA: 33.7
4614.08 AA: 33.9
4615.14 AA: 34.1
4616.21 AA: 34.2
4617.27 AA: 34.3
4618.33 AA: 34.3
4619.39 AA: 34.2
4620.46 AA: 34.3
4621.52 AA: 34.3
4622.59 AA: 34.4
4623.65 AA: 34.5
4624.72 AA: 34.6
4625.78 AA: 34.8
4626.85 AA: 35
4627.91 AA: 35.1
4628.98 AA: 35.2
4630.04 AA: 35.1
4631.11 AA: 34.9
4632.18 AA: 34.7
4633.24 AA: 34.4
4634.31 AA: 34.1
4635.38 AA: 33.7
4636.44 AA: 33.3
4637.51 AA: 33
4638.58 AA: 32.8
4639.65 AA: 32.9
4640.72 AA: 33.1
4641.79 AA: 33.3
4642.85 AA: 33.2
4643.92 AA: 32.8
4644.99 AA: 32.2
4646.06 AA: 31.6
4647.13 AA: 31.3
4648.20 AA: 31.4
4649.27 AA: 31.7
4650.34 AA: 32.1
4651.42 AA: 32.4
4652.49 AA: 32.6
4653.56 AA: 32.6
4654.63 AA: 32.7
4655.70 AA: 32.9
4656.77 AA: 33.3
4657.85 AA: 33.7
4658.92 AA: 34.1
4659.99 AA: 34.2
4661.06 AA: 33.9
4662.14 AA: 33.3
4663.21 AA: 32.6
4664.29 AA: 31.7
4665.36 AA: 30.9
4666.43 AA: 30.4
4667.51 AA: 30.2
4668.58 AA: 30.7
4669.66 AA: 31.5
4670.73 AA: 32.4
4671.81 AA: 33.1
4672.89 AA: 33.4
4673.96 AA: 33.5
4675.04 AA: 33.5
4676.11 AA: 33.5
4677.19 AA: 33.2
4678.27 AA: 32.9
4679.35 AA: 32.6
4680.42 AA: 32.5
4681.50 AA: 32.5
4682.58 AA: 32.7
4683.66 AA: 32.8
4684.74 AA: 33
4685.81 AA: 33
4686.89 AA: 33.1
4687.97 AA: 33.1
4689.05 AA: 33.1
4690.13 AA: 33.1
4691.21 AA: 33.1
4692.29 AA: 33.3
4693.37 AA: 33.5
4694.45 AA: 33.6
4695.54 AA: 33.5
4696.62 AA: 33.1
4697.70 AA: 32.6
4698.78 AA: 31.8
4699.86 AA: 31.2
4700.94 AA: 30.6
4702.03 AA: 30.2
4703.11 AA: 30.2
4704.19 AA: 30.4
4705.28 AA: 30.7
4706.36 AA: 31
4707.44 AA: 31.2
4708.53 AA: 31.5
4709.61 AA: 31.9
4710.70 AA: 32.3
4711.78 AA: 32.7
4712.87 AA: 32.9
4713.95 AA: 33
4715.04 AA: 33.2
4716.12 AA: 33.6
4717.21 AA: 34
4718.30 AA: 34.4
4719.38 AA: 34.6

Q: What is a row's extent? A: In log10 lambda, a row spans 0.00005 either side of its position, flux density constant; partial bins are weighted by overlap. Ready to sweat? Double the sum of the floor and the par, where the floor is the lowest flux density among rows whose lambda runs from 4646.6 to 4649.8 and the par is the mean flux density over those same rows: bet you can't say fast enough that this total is 126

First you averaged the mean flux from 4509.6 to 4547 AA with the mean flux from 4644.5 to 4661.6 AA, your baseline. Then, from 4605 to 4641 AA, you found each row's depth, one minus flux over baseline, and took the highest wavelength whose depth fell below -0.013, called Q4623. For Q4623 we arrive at 4640.72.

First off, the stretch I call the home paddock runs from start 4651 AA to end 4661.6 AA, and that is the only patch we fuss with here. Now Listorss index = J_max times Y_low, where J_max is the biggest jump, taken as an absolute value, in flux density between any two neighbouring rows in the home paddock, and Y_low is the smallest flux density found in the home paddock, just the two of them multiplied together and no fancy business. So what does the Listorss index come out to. 13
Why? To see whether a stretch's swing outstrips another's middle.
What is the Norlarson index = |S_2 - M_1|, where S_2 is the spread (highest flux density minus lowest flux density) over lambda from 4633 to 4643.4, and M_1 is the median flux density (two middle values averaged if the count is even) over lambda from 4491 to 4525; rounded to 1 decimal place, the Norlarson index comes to 31.9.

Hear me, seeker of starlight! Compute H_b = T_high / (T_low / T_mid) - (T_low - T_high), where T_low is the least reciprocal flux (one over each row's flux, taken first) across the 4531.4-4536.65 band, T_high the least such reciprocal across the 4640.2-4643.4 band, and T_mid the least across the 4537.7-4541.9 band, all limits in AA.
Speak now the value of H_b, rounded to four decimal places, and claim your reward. 0.0252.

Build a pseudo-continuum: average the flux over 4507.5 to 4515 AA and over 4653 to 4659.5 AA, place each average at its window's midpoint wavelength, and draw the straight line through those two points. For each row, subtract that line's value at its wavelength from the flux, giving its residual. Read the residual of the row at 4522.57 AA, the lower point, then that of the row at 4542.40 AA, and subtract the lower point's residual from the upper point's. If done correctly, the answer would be 0.0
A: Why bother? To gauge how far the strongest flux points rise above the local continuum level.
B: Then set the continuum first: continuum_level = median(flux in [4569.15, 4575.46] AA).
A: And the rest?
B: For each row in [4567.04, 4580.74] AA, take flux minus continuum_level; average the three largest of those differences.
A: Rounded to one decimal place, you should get 0.4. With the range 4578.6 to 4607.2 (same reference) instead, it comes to -0.3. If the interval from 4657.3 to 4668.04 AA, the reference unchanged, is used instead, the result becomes 0.1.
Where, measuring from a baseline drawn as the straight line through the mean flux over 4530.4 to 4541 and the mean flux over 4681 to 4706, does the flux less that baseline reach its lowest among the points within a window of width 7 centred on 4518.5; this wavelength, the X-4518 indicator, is 4516.32 AA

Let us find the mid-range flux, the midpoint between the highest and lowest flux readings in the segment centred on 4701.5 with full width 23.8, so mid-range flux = 31.9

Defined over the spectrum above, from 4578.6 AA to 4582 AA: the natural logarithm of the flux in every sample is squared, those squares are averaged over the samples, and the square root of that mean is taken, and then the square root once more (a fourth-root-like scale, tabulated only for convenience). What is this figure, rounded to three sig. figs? 1.86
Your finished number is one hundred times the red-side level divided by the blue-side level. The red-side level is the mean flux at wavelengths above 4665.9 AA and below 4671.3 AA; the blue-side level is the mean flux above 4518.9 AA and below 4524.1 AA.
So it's 94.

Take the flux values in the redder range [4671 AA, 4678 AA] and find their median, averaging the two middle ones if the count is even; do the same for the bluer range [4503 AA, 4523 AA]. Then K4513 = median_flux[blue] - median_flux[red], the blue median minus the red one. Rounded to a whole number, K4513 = 0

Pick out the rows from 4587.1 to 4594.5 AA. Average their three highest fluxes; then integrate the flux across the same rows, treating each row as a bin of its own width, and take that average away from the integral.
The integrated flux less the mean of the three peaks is 211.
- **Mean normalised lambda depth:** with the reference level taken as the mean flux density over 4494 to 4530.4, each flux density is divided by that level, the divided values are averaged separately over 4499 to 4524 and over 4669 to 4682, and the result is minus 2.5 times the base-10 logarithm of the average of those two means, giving -0.022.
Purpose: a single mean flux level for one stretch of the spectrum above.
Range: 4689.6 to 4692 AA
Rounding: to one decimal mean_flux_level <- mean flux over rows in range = 33.1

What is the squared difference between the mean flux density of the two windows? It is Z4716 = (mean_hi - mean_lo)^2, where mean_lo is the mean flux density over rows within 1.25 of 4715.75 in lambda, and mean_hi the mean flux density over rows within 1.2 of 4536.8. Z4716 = 6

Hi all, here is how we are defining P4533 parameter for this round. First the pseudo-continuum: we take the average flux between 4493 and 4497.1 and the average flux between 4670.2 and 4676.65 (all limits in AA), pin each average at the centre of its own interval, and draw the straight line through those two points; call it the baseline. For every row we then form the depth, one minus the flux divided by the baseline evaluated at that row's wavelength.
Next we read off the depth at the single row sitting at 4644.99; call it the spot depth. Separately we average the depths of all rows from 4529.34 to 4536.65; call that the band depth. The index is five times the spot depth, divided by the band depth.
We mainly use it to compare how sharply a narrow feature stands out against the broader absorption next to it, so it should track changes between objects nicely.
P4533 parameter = 1.3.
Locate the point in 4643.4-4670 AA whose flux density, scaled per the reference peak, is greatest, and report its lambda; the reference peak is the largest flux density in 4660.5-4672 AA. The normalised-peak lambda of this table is 4659.99 AA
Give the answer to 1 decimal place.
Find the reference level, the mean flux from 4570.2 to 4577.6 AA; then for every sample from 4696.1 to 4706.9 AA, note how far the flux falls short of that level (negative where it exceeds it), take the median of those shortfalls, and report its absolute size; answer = 3.2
